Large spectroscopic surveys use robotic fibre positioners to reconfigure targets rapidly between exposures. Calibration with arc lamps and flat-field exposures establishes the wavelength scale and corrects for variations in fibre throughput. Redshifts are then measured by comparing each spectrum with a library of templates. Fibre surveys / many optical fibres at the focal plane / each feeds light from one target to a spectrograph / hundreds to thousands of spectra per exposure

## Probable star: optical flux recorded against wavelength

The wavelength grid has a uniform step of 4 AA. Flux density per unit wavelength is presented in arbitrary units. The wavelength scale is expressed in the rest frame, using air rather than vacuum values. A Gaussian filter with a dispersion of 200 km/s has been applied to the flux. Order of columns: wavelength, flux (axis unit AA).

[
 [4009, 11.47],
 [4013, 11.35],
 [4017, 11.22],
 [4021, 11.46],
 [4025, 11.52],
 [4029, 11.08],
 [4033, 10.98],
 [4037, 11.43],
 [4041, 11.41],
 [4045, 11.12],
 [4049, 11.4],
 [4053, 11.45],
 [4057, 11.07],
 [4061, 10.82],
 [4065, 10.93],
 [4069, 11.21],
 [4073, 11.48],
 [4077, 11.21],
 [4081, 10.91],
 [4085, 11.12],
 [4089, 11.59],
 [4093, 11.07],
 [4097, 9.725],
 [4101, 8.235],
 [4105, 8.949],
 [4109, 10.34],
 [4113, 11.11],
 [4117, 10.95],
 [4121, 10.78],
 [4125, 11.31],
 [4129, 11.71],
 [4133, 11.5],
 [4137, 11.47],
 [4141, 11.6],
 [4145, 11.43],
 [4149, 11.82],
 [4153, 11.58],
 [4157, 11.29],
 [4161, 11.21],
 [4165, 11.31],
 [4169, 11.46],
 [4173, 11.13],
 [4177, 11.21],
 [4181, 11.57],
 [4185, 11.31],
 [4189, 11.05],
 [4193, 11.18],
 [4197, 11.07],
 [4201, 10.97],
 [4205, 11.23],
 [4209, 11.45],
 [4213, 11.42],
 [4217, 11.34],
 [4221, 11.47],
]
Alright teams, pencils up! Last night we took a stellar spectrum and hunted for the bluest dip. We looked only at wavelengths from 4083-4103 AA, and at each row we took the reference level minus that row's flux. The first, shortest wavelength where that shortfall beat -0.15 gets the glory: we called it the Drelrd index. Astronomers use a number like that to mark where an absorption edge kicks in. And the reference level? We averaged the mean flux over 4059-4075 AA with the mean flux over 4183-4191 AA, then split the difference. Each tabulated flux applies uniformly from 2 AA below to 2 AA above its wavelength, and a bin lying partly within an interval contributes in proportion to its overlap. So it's 4085 AA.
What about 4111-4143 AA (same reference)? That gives 4113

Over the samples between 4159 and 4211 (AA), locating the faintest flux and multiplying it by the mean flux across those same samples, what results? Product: 123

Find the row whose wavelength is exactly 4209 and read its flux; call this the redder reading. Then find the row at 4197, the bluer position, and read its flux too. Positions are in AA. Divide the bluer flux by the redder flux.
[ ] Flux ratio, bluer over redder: 0.97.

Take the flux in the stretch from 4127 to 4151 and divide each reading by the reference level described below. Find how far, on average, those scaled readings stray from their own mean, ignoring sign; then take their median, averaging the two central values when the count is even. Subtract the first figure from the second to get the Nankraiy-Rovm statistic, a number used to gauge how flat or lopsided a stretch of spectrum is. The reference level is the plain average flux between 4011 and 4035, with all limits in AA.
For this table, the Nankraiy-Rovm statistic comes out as 1.01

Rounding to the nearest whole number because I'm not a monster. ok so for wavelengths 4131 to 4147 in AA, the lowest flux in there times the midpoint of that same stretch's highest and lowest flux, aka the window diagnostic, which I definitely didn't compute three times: 132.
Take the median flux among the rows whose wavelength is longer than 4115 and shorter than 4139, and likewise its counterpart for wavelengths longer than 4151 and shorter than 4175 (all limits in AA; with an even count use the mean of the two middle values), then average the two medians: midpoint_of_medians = 11.3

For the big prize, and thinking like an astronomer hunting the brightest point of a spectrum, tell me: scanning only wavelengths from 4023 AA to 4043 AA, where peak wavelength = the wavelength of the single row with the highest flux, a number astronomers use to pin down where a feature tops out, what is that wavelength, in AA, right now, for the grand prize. 4025 AA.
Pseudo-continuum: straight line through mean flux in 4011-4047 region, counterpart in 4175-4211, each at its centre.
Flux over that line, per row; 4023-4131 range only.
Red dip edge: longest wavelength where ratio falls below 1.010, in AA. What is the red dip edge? 4125 AA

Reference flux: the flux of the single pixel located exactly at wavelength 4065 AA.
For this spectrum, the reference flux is 10.93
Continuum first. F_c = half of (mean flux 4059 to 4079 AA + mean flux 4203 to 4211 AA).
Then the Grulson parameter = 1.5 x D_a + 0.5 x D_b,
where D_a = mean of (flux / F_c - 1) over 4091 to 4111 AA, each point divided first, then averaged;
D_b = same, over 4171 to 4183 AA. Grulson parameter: -0.21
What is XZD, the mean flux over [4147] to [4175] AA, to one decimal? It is 11.4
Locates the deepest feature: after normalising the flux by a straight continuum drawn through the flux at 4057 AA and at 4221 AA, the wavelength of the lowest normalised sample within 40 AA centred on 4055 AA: 4061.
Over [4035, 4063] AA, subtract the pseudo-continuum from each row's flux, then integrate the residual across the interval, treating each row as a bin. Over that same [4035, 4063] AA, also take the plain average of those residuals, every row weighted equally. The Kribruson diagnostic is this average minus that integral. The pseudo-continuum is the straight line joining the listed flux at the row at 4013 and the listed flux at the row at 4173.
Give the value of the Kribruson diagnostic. 2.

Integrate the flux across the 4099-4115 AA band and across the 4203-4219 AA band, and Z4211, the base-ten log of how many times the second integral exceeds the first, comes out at 0.070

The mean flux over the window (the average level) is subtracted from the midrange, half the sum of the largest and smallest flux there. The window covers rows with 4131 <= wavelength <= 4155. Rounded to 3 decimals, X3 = 0.058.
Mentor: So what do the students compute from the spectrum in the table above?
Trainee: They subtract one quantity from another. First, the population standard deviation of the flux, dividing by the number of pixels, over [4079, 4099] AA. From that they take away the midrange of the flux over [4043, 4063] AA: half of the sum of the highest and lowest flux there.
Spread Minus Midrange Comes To -10.5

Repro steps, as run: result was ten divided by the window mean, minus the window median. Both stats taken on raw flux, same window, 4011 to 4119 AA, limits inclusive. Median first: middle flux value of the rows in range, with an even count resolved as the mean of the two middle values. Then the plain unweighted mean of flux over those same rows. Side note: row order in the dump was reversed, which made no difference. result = -10.2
